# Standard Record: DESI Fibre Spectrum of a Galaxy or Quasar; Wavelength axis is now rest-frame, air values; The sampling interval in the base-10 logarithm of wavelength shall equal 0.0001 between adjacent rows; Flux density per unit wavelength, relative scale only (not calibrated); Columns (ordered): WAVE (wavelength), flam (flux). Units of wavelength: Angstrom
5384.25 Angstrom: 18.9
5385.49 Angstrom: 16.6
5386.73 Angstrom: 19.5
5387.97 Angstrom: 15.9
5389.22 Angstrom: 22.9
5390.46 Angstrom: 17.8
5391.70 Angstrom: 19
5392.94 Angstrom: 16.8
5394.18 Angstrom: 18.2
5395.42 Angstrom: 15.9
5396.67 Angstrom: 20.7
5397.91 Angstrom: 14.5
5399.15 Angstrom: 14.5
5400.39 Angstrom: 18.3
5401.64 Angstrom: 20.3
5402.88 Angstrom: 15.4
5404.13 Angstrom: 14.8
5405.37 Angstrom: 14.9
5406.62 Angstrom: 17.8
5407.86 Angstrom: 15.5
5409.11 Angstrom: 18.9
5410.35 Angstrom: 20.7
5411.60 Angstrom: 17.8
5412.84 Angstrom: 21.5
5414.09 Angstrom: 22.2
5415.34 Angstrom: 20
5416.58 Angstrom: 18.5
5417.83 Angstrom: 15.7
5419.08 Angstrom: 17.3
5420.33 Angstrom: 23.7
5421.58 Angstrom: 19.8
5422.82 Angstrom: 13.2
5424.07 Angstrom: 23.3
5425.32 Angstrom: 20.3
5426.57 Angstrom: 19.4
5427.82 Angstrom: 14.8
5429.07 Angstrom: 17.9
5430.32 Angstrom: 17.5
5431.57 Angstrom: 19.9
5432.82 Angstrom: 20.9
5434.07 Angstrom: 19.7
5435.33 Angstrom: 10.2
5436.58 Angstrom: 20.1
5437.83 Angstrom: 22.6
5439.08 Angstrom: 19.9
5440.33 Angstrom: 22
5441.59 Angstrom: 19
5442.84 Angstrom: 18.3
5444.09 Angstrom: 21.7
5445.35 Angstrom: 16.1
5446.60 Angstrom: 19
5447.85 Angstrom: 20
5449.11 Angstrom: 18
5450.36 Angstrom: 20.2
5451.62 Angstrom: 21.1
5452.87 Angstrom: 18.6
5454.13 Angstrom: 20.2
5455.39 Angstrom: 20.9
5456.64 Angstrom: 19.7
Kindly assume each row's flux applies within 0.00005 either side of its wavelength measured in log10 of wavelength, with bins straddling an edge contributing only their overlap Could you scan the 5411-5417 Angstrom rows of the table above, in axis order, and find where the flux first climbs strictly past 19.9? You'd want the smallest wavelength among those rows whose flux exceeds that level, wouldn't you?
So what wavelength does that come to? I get 5412.84 Angstrom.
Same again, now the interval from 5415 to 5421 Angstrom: 5415.34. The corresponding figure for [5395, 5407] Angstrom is 5396.67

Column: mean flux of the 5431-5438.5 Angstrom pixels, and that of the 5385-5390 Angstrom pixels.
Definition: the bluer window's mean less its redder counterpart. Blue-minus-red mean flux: -0.2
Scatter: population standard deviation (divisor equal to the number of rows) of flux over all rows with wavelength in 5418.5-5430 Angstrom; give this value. 3.3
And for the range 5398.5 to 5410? 2.0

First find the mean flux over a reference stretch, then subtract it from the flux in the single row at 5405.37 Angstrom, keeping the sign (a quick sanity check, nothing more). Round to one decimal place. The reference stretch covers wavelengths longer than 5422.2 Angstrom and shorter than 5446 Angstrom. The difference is -3.9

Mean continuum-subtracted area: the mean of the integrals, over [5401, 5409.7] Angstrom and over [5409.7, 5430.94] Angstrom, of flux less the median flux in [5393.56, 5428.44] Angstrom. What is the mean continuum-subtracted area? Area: 2.0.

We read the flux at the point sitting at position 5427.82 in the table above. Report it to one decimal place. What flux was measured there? 14.8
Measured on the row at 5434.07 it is 19.7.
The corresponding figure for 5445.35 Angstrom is 16.1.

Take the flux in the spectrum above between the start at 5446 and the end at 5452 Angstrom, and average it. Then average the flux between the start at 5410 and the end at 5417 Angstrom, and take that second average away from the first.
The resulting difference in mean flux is -0.5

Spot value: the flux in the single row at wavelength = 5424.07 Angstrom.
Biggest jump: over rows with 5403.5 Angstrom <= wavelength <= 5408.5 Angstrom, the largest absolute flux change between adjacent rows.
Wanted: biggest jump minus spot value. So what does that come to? -20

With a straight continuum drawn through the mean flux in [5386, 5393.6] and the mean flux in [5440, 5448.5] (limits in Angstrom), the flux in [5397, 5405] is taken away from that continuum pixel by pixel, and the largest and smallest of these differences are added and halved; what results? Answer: 1.4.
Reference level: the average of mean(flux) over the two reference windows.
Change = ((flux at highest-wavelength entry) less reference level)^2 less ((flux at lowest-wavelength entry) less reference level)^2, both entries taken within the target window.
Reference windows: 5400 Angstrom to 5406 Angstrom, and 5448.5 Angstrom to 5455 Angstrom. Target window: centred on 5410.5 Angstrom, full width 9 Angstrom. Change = 16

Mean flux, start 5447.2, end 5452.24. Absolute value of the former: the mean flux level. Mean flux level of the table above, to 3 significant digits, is 19.8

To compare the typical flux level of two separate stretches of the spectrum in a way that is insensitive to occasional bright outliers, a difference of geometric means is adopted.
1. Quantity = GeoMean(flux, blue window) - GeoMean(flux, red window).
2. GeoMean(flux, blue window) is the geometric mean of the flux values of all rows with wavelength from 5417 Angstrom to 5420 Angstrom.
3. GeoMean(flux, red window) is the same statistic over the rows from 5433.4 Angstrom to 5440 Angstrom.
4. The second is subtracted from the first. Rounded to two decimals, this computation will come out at -1.38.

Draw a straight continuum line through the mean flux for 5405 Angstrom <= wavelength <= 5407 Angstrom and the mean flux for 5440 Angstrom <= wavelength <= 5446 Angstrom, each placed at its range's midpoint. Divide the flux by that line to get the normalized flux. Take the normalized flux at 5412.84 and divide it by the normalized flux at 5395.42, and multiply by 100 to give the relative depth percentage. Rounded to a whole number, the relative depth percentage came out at 124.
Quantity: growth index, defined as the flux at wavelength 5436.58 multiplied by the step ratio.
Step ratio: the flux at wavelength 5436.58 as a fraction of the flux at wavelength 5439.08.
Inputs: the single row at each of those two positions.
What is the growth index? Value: 20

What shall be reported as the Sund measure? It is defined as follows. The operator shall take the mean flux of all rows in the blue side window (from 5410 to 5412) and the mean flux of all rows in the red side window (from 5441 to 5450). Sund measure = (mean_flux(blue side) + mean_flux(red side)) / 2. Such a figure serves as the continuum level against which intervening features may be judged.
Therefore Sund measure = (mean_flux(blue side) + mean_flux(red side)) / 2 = 19.1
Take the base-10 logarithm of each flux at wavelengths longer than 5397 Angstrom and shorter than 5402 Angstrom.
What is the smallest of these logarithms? 1.16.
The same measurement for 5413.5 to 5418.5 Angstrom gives 1.20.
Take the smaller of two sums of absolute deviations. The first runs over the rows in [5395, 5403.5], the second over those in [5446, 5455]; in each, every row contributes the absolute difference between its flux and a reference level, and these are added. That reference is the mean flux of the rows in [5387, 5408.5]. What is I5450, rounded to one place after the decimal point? 16.2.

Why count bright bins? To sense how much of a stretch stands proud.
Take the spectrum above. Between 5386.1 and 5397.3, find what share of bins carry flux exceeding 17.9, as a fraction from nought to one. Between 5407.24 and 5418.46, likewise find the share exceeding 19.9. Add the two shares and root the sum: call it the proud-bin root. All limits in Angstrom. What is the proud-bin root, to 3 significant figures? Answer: 1.00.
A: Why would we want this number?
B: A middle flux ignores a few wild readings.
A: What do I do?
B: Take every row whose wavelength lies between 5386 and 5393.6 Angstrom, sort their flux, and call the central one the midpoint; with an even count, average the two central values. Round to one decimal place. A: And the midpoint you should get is 18.4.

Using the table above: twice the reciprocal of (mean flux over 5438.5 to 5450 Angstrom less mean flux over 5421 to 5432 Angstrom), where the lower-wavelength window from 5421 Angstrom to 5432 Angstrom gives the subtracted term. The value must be 2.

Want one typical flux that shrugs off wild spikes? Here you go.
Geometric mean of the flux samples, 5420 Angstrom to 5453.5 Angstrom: 18.9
